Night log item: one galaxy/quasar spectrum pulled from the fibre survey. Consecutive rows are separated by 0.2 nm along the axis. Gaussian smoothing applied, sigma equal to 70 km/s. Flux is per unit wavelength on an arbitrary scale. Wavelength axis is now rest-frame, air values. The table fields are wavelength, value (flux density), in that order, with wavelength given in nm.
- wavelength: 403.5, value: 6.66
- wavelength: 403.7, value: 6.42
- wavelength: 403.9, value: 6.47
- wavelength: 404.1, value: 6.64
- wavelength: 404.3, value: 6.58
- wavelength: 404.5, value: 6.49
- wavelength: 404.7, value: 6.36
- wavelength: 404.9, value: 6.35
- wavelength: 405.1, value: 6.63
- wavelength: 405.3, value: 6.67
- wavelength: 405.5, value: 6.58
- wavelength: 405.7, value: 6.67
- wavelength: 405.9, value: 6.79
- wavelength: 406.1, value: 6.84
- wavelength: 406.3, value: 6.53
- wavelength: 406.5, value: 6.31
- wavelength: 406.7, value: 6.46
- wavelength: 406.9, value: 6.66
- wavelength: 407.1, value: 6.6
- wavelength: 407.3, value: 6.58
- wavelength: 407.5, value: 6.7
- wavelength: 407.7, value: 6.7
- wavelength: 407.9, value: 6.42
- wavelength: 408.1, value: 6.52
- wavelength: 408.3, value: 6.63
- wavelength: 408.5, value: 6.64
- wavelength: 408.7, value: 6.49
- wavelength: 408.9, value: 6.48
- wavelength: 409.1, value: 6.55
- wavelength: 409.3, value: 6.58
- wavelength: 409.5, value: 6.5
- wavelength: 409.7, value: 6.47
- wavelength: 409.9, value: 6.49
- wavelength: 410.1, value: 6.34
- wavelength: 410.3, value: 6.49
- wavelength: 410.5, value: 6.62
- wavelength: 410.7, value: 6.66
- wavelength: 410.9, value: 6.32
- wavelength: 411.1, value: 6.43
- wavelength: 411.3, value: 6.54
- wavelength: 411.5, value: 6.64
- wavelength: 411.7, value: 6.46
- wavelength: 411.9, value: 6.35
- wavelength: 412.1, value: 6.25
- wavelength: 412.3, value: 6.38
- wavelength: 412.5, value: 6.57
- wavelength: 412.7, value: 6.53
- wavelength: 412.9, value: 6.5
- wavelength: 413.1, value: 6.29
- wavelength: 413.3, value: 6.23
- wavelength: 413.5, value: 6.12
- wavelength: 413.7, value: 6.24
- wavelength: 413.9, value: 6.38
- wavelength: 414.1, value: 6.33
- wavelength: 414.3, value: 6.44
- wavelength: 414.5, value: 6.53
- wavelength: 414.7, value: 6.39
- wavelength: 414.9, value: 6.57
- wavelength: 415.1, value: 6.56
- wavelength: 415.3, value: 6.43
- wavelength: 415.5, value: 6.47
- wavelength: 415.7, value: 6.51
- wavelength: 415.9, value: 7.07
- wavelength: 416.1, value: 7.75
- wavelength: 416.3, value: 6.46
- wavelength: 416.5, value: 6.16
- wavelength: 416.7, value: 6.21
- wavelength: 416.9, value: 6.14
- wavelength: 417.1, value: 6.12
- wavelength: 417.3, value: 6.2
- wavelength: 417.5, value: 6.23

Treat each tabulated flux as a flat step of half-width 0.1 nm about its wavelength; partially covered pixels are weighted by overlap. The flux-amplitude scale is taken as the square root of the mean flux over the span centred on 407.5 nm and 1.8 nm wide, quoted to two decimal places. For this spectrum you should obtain 2.57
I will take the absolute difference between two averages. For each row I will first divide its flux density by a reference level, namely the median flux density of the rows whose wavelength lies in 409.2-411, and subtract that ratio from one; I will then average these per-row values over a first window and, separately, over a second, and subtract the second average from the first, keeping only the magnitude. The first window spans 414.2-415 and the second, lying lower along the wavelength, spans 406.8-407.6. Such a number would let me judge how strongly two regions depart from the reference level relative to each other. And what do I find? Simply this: 0.023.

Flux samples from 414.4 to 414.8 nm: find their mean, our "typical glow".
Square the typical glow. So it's 41.7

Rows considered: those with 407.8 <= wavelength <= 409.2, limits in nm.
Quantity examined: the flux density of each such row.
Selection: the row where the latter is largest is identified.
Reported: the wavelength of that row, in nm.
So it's 408.5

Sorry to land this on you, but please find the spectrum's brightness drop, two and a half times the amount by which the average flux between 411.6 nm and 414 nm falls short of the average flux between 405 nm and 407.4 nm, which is 0.63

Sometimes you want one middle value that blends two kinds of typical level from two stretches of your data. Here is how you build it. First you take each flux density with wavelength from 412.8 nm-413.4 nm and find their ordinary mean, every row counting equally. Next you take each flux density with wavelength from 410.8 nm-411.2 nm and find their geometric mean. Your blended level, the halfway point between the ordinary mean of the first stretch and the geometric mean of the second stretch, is 6.36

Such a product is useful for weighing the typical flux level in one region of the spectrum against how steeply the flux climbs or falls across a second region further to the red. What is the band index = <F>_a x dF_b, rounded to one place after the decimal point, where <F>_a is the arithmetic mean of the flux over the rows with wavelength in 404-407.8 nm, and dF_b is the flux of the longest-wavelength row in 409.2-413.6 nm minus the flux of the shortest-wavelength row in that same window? -3.0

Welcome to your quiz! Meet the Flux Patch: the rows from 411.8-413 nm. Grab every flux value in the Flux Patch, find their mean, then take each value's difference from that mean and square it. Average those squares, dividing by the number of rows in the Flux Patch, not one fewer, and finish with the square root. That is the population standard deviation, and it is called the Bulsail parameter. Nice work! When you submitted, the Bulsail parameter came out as 0.112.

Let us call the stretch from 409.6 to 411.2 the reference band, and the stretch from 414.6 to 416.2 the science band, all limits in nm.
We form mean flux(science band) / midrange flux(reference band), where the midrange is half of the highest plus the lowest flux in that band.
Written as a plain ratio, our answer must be 1.04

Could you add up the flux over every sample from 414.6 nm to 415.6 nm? 32.4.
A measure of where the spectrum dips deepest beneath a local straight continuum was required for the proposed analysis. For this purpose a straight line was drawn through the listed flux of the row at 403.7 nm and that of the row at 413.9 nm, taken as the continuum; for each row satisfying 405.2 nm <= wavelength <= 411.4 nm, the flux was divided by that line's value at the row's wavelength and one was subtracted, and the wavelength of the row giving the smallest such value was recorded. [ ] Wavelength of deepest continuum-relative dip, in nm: 406.5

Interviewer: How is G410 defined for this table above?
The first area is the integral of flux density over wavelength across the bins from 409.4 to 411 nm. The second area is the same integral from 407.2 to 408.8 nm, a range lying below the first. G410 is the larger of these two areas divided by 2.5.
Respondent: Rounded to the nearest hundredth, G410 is 4.21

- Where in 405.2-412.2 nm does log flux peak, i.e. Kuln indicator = 406.1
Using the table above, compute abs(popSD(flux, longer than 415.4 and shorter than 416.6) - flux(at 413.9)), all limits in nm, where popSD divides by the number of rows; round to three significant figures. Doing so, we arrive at 5.85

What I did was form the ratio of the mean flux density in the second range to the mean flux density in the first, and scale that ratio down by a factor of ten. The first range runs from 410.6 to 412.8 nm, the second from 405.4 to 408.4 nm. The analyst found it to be 0.1021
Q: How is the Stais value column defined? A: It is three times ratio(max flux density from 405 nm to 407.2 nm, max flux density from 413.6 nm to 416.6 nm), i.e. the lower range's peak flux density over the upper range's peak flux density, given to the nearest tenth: 2.6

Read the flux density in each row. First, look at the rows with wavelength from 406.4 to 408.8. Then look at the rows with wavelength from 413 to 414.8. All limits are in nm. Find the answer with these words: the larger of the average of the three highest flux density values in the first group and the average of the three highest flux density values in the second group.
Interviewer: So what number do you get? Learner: 6.69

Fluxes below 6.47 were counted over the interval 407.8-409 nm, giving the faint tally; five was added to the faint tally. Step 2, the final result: 6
